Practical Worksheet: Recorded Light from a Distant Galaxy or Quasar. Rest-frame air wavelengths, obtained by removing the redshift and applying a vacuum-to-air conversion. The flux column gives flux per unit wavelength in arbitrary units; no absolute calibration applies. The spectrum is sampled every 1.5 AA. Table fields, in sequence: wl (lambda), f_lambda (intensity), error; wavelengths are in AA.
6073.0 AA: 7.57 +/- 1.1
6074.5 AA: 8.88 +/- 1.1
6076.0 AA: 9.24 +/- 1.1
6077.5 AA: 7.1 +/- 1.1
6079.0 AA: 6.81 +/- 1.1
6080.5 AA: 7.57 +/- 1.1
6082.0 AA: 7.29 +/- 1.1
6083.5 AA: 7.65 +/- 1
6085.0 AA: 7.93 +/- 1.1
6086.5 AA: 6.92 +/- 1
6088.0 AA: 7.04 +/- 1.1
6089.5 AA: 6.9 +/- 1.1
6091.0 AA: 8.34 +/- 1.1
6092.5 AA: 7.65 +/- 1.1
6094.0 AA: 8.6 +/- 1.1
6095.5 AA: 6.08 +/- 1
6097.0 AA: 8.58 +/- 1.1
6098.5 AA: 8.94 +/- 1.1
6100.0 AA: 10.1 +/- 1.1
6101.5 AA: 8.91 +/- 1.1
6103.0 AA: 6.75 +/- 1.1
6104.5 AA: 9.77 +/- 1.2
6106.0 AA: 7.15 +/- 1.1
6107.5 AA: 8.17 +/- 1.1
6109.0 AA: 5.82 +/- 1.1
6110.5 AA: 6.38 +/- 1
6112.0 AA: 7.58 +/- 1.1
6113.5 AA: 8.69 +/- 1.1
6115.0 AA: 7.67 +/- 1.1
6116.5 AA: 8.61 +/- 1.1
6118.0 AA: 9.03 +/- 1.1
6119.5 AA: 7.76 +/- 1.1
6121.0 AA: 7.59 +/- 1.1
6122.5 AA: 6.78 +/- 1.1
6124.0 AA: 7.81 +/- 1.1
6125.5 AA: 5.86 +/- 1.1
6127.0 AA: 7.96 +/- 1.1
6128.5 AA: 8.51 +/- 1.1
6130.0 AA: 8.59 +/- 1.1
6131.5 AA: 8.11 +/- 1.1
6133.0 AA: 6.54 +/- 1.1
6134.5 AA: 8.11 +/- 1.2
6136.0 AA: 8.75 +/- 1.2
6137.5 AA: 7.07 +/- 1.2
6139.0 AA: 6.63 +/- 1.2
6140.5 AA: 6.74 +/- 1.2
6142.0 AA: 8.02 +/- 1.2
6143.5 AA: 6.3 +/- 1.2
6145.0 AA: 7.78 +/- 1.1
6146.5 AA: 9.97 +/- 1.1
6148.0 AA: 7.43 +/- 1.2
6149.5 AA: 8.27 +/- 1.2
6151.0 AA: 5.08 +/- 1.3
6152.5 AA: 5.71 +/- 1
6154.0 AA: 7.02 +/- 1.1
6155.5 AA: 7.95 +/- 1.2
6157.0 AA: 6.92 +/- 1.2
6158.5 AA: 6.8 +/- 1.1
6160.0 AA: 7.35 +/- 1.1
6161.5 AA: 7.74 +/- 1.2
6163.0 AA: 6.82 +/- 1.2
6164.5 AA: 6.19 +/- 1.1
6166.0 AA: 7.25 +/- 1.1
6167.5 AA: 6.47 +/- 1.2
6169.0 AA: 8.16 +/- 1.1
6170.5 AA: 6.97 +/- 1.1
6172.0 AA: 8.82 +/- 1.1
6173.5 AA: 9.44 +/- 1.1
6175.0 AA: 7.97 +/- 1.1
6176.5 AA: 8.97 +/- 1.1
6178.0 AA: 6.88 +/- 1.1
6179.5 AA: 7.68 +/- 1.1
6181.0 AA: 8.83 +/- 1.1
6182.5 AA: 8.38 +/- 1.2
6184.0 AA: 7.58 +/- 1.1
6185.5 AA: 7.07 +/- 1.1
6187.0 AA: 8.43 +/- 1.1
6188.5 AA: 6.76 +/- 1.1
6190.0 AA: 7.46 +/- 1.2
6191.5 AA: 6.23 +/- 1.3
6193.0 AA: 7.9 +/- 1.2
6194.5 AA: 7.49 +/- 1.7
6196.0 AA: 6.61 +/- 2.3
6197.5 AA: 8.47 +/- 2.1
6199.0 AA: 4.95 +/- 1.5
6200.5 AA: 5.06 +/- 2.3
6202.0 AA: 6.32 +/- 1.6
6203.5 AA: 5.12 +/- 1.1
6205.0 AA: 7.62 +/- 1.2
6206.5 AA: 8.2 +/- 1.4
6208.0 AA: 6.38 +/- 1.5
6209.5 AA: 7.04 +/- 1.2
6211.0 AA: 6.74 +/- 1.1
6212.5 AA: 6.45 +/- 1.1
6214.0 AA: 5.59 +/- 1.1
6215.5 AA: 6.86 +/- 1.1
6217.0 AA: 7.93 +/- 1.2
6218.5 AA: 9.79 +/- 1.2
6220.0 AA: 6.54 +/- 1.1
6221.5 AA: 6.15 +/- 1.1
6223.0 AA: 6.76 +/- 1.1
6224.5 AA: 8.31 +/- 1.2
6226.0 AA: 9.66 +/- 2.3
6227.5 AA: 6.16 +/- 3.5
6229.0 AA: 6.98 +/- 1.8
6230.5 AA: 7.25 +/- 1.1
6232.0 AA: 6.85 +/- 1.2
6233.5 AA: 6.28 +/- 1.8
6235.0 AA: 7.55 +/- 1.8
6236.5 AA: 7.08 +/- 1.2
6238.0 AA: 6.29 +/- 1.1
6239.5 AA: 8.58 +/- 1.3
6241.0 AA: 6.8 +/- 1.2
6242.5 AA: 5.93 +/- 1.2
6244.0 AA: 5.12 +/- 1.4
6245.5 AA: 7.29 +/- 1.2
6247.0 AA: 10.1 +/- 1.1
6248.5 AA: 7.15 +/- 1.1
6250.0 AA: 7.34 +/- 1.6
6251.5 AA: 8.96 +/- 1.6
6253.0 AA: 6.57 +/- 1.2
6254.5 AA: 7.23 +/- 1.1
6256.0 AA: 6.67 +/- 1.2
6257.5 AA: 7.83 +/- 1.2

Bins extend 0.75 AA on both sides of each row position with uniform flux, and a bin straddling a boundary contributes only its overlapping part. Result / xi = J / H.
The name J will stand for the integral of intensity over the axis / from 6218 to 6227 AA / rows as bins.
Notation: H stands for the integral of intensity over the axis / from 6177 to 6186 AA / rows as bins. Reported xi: 1.00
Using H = 70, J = 70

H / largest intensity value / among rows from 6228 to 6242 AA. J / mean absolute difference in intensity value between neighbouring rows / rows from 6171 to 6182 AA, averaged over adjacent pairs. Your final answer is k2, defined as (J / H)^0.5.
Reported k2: 0.372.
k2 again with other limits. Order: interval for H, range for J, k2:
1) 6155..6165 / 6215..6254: 0.426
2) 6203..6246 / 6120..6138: 0.340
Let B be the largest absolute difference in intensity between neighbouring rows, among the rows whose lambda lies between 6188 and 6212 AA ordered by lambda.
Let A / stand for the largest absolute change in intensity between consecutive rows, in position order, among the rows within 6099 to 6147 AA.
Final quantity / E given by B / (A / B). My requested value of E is 4.1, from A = 3.0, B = 3.5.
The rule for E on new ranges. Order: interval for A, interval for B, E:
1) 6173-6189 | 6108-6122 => 0.8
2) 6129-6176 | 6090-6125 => 2.9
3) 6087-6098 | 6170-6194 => 1.7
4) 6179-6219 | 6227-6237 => 0.5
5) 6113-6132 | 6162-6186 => 2.1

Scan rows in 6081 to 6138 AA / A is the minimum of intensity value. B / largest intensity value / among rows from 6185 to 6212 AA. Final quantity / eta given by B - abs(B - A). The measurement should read 5.8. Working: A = 5.82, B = 8.47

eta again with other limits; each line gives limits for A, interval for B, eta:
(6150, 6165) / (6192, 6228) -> 5.1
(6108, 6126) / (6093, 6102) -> 5.8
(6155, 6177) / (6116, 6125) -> 6.2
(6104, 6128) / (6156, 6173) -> 5.8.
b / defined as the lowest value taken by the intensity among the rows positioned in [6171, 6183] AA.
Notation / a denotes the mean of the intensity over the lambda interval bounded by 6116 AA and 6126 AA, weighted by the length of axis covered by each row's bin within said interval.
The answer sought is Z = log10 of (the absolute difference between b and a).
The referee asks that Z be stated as -0.1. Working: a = 7.65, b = 6.88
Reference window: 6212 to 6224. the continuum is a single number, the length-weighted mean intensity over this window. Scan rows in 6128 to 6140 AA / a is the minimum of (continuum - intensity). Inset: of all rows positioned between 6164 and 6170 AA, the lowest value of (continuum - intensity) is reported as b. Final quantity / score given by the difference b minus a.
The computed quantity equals 0.6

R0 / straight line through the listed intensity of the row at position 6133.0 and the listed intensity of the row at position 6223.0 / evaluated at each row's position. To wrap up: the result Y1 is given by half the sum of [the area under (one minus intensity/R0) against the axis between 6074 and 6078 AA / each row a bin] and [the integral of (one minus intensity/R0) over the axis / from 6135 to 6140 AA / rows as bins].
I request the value -1.0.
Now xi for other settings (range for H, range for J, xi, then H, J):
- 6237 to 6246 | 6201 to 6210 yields 1.01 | 60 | 61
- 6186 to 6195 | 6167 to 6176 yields 1.09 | 66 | 72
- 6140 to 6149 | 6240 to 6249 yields 0.92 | 70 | 64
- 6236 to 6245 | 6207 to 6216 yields 0.99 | 60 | 59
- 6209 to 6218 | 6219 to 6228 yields 1.08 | 62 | 66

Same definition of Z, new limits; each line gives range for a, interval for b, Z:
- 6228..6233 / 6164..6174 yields -0.1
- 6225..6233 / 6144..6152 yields 0.4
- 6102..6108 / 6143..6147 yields 0.2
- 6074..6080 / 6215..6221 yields 0.2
